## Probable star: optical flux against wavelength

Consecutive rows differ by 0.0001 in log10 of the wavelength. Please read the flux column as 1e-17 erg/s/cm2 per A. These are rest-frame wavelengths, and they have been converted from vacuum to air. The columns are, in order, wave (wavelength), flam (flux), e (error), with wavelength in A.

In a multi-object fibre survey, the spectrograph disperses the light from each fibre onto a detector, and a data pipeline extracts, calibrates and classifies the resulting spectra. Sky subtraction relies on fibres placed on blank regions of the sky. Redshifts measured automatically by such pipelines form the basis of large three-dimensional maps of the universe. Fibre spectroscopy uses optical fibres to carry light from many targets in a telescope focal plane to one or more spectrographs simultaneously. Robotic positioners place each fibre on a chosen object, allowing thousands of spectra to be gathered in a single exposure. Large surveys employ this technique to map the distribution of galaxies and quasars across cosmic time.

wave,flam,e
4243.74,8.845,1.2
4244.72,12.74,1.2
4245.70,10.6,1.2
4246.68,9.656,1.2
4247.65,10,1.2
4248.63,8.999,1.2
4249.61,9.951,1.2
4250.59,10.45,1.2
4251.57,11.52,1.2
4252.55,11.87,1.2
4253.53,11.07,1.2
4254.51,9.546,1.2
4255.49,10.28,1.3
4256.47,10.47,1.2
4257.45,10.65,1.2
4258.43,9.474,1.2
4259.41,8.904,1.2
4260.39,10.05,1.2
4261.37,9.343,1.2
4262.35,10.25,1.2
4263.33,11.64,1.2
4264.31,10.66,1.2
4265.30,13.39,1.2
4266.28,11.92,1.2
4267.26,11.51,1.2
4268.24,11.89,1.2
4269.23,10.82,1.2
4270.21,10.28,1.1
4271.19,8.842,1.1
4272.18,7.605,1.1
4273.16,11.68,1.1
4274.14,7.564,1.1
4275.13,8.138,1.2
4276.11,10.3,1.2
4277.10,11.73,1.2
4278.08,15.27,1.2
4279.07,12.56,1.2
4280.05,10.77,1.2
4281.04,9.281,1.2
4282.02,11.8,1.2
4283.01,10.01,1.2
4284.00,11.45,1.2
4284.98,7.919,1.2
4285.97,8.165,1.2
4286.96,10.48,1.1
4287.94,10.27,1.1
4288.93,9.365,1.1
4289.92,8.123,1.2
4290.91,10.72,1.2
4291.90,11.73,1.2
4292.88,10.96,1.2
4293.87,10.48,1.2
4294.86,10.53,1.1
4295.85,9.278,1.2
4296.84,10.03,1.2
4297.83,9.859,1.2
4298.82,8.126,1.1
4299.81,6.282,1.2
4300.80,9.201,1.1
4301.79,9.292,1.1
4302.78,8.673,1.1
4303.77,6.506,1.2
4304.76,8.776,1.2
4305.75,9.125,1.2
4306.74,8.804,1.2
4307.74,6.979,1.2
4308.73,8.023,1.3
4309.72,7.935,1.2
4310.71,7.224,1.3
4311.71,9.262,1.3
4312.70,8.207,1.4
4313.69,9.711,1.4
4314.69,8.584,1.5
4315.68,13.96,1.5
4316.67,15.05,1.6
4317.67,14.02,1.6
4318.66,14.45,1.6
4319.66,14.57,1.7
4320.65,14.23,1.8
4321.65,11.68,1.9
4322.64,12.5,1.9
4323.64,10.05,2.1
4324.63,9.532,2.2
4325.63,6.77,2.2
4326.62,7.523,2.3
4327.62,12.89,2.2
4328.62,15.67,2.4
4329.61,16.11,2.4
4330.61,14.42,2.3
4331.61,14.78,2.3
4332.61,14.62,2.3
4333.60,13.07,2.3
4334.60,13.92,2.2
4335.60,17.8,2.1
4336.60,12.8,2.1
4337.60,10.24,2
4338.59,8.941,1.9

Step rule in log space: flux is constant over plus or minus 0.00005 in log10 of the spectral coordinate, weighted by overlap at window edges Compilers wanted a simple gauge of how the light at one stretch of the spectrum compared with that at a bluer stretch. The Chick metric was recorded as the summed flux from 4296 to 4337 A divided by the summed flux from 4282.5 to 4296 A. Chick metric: 3.2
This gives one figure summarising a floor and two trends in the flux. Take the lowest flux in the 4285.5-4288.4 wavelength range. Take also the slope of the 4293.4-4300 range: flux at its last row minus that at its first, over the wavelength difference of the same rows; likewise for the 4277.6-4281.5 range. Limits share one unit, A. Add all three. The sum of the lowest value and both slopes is 5.4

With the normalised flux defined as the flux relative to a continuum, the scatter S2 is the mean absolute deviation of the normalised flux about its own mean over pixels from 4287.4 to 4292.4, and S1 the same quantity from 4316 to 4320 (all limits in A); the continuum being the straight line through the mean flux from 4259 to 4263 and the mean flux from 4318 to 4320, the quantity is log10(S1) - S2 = -1.7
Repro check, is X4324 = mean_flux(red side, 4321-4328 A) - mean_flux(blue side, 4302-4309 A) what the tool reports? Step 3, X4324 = 2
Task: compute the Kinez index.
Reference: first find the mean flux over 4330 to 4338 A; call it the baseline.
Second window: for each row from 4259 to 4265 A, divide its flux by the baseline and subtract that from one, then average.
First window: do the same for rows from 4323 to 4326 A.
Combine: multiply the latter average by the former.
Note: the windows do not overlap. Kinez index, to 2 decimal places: 0.10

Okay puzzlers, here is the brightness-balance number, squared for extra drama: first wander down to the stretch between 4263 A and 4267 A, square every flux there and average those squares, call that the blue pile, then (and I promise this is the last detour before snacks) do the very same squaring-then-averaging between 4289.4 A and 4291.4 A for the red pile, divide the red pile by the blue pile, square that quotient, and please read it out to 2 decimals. 0.40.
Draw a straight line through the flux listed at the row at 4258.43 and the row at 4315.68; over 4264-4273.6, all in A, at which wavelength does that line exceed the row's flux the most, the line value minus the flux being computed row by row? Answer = 4272.18 A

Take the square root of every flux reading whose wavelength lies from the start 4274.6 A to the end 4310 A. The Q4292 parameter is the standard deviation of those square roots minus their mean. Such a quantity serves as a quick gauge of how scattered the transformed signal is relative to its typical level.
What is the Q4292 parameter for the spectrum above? -2.81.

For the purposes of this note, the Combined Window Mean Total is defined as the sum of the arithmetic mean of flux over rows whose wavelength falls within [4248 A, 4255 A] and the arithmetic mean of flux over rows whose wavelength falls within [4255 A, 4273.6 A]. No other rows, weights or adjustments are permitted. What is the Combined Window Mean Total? 21.0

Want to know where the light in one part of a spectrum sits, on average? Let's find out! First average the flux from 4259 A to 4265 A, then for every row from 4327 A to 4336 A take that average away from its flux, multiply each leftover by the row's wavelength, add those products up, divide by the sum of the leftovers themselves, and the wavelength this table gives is 4331.8 A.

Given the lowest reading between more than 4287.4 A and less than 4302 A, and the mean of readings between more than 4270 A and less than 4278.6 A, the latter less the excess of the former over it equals 14.0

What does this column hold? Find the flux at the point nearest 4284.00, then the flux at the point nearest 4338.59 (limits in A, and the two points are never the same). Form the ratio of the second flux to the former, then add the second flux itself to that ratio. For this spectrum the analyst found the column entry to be 9.7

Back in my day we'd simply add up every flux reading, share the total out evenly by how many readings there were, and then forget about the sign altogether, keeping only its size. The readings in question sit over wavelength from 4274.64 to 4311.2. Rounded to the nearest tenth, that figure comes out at 9.6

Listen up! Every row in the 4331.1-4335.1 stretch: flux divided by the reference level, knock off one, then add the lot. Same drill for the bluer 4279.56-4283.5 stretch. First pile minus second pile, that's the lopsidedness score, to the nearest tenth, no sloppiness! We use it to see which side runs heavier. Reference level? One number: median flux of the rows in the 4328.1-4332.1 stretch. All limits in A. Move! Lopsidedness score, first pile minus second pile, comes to 1.0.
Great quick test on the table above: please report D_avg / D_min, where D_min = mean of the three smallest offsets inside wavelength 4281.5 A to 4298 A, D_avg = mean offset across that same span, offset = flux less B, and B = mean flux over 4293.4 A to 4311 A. -2.6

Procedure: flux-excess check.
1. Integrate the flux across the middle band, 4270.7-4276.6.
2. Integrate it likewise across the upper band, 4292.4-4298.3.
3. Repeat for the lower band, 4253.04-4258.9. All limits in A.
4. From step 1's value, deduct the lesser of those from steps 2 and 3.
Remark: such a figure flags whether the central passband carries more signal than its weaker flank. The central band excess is -7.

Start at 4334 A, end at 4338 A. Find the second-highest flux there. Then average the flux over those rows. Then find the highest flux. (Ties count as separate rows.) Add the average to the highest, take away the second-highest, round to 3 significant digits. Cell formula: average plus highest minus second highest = 17.6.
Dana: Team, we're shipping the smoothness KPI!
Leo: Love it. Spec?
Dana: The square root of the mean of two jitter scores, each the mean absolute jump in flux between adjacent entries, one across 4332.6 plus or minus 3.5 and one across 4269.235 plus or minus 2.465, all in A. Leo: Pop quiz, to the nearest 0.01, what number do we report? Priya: 1.07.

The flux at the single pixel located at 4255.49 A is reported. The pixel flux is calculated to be 10.28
